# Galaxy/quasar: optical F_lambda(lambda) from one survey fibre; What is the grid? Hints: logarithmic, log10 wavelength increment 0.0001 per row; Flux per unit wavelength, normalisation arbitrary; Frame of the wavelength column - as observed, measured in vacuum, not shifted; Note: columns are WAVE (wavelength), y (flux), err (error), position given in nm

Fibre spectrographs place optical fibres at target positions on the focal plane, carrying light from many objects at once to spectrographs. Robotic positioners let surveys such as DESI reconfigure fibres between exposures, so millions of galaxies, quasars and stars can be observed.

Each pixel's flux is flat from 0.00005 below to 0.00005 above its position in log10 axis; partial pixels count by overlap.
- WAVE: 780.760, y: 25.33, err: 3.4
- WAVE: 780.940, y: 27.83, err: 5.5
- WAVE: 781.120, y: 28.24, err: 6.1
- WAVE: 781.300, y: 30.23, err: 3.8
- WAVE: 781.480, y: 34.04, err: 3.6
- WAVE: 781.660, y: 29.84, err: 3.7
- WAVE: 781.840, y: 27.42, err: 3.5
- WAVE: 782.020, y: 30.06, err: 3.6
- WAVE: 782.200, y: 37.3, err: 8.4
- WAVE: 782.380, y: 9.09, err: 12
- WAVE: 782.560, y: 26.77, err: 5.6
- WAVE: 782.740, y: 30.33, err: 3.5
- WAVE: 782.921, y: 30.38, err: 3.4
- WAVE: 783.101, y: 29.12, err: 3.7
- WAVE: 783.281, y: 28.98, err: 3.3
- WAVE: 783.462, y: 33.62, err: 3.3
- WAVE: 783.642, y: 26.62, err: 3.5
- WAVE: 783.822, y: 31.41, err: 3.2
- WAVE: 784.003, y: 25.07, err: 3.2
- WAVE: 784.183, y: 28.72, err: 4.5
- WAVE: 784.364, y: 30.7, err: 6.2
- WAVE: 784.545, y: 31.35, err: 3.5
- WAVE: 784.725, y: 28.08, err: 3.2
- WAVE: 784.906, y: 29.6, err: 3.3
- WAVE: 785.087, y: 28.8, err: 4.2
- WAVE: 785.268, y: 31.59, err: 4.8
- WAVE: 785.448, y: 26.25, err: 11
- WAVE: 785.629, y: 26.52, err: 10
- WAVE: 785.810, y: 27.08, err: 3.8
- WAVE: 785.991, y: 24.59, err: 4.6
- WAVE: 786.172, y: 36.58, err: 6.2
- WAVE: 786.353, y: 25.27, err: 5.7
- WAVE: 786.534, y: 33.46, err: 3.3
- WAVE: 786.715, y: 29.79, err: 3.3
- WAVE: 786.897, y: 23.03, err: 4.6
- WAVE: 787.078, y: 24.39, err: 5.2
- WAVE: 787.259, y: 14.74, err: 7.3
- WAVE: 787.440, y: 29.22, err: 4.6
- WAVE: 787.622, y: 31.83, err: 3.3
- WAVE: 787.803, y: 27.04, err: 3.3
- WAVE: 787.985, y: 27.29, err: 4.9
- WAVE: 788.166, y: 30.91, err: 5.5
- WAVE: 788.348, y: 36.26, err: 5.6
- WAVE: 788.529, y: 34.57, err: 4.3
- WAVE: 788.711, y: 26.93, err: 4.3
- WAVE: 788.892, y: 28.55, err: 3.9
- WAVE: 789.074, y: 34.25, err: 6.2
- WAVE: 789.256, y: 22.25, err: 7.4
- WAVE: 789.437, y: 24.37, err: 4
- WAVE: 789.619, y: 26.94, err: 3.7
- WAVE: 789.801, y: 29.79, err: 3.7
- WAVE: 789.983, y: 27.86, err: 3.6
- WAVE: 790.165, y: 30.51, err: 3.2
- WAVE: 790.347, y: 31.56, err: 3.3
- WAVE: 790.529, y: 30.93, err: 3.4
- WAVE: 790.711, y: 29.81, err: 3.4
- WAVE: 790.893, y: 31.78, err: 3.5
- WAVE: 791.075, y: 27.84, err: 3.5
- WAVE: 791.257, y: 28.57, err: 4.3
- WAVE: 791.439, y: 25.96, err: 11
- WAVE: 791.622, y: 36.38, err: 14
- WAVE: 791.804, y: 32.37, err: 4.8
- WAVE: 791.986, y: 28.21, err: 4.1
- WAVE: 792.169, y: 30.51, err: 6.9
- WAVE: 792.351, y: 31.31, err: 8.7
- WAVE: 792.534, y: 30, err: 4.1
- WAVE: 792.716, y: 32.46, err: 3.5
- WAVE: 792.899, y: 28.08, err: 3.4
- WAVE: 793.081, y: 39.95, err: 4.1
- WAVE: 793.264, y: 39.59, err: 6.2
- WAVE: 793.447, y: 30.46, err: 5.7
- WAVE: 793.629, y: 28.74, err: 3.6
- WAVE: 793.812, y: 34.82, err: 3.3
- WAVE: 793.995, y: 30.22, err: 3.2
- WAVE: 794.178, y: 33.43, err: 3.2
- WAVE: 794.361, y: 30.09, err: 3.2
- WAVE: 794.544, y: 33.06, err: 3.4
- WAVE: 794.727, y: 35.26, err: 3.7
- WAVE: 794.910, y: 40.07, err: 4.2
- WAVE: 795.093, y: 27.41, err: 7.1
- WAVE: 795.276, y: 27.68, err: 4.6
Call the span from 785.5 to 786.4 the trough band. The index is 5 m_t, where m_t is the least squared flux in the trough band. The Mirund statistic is 3023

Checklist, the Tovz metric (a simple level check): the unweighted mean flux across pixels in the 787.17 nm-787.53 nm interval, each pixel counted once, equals 22.0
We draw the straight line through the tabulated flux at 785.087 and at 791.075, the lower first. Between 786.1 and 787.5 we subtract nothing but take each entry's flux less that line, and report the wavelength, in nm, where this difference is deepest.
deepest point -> 787.259 nm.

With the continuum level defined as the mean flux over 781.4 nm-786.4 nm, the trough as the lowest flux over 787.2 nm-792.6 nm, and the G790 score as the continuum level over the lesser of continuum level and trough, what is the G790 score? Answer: 1.95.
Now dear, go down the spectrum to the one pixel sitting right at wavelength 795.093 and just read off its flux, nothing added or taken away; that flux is 27.41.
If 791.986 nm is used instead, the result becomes 28.21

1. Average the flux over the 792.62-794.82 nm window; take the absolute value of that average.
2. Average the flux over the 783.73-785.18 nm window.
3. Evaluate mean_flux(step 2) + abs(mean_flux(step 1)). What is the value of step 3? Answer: 62.2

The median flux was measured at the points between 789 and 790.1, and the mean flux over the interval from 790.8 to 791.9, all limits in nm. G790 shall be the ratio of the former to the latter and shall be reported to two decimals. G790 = 0.90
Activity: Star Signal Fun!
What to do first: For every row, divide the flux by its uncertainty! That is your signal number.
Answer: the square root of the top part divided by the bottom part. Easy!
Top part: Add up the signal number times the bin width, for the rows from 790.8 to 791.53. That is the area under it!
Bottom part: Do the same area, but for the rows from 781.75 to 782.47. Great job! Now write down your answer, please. 1.11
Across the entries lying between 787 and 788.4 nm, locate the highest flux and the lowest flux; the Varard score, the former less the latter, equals 21.5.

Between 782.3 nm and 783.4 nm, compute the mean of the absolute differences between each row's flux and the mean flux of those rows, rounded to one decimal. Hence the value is 5.6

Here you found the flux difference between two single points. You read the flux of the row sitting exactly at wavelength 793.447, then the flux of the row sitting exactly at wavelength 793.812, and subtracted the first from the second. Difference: 4.4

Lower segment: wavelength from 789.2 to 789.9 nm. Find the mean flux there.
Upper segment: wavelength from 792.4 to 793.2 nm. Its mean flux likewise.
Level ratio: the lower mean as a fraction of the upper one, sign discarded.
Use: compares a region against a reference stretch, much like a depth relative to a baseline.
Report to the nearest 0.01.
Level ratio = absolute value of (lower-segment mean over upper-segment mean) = 0.79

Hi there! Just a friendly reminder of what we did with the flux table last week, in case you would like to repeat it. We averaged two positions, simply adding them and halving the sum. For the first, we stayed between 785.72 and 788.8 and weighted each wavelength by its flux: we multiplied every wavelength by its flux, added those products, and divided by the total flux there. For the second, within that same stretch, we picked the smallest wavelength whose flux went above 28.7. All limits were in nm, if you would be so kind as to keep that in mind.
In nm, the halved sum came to 786.73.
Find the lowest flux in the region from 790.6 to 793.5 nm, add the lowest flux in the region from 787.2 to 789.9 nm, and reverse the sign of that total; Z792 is -41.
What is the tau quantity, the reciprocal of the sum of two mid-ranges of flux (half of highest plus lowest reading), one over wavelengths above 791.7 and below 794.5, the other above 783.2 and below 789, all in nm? 0.0168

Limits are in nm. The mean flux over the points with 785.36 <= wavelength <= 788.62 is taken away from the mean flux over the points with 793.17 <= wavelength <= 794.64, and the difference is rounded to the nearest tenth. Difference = 4.3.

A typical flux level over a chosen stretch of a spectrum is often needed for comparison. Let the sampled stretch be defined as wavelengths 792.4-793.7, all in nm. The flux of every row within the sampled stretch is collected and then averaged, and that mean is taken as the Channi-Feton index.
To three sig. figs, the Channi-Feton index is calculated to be 32.8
